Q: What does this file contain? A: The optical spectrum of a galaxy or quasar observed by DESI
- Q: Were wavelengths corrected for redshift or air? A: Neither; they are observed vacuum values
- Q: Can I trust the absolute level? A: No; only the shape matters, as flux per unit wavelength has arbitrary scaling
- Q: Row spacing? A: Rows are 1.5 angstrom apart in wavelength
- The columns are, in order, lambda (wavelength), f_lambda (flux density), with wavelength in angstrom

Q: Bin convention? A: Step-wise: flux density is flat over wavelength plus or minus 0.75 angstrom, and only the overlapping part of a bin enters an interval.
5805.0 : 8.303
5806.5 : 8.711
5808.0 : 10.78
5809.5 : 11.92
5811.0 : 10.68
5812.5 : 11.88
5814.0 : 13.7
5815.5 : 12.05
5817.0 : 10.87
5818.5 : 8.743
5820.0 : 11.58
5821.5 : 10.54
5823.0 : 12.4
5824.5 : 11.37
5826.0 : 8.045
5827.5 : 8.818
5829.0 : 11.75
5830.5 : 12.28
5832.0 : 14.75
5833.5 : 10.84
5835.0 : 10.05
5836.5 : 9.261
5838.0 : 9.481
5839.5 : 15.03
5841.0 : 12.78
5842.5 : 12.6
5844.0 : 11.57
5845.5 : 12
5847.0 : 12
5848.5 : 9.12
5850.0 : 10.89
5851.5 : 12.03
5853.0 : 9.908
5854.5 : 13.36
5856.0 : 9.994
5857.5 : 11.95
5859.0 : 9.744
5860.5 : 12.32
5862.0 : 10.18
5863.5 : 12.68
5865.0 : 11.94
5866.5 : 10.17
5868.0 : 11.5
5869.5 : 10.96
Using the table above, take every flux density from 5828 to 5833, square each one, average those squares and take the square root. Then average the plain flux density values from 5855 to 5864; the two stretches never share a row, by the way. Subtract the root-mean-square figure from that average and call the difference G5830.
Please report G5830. -1.8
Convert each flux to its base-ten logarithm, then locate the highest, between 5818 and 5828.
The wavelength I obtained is 5823.0 angstrom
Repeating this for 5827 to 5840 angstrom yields 5839.5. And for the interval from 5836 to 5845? 5839.5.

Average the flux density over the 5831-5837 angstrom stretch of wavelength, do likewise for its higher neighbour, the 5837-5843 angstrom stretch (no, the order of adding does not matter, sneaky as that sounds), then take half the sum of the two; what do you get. 11.8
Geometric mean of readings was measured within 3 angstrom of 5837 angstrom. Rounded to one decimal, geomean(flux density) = 10.7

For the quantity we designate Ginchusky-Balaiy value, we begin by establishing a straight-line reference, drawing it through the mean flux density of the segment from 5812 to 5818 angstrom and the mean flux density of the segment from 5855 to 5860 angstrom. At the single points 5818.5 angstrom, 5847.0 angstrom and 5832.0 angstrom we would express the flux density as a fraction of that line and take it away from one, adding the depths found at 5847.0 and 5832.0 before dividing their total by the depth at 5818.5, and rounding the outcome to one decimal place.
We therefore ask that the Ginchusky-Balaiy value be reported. -1.4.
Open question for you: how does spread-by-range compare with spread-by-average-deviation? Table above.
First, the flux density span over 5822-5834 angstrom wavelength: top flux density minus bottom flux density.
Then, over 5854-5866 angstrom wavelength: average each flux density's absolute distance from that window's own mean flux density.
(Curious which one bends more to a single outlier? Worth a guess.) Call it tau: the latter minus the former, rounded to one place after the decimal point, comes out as -5.5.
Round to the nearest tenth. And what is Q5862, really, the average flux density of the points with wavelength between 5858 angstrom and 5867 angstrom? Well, 11.2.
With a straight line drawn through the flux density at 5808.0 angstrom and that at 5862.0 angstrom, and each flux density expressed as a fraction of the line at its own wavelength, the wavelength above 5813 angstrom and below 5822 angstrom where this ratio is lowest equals 5818.5 angstrom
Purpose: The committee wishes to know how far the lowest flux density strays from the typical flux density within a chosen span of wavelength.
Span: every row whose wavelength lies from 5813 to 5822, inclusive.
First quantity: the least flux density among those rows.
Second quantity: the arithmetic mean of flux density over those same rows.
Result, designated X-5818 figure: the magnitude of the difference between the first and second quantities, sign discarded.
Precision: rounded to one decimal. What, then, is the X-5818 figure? 2.5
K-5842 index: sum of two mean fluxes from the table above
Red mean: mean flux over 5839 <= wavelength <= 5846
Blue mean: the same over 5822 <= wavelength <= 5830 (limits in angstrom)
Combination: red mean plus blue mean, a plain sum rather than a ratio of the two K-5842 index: 23.3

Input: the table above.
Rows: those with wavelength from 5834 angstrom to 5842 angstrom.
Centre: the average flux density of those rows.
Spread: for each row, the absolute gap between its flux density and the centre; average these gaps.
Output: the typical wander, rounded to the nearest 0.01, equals 2.07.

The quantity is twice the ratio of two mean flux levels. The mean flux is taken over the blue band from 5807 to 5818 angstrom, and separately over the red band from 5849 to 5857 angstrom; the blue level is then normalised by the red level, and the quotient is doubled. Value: 2.1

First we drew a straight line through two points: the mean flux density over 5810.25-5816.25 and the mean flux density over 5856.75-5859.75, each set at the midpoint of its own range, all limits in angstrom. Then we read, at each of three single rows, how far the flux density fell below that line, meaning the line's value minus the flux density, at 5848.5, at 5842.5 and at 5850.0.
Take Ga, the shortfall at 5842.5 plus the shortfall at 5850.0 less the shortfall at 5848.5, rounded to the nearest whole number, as -3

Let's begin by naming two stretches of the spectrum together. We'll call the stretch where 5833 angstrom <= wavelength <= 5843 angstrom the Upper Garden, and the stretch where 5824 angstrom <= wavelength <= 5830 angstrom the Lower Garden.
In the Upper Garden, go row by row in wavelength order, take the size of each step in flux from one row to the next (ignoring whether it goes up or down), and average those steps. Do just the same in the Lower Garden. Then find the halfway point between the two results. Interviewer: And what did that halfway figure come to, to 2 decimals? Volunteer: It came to 1.99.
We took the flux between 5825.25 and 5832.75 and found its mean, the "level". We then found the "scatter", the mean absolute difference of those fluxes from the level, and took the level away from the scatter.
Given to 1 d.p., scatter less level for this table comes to -9.0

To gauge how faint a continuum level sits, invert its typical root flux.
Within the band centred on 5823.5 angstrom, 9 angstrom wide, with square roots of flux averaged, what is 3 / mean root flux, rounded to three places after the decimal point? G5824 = 0.930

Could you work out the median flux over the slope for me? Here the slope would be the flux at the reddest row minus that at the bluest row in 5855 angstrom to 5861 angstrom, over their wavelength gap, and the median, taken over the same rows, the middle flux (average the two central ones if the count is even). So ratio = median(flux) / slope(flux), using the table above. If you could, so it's 21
